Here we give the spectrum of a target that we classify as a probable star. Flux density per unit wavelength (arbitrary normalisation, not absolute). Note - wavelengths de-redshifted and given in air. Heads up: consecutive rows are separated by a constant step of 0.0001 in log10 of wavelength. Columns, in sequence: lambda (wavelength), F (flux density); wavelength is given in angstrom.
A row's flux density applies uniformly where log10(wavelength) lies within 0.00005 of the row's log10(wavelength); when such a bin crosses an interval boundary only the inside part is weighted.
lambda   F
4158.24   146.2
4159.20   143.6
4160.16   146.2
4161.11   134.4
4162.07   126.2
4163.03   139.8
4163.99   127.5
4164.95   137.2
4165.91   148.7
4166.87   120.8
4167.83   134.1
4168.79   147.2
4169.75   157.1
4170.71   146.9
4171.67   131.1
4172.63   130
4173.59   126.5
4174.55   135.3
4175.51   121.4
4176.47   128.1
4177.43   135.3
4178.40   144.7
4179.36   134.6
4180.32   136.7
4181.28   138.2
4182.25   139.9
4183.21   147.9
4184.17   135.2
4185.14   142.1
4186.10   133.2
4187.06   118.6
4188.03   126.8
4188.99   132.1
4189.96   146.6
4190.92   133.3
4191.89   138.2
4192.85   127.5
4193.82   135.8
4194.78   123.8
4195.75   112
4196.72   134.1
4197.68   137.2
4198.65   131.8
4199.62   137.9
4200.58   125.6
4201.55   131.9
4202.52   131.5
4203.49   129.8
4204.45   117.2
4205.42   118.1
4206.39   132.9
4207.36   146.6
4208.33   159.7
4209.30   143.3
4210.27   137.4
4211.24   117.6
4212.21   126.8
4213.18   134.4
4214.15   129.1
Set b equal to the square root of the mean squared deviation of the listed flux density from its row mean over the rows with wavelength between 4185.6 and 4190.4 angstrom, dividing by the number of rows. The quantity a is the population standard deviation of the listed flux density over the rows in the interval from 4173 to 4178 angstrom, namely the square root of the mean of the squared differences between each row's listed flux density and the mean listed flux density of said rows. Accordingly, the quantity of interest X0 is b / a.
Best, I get 1.71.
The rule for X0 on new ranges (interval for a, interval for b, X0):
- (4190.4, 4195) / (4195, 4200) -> 1.80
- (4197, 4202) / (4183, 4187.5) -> 2.22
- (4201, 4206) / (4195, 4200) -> 1.44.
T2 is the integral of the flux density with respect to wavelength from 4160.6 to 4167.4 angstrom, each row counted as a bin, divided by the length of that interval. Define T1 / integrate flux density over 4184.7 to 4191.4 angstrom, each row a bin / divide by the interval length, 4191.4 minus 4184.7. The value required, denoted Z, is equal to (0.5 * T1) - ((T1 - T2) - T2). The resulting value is 200.5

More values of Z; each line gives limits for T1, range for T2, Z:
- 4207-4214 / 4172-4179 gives 194.7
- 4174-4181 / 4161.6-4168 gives 199.7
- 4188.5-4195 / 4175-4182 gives 201.4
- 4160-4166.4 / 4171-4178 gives 192.3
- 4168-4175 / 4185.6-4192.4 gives 196.1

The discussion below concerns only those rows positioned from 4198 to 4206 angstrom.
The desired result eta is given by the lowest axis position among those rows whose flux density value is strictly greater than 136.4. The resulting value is 4199.62 angstrom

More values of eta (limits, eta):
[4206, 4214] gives 4207.36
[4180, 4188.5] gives 4180.32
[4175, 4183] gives 4178.40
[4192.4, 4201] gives 4197.68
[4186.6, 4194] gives 4189.96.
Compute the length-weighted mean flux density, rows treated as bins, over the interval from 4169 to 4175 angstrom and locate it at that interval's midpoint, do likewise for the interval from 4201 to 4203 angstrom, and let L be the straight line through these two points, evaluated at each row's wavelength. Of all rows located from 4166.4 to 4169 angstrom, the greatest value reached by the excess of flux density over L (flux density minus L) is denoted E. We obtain 8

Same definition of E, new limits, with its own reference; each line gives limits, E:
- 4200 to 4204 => 1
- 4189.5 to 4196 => 13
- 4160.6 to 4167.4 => 9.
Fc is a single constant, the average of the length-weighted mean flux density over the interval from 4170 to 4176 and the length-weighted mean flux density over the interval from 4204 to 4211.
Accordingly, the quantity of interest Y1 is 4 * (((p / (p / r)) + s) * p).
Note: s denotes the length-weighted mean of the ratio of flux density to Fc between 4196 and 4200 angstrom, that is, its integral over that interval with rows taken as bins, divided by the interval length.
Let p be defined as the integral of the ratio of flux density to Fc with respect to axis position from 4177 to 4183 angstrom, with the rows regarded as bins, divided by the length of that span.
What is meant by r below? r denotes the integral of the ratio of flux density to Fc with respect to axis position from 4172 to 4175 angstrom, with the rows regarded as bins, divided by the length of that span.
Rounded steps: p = 1.03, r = 0.97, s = 1.00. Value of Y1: 8.1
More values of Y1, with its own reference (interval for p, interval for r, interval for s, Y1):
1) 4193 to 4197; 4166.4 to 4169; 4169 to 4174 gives 7.6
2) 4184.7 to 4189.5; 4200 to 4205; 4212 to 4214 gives 7.5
